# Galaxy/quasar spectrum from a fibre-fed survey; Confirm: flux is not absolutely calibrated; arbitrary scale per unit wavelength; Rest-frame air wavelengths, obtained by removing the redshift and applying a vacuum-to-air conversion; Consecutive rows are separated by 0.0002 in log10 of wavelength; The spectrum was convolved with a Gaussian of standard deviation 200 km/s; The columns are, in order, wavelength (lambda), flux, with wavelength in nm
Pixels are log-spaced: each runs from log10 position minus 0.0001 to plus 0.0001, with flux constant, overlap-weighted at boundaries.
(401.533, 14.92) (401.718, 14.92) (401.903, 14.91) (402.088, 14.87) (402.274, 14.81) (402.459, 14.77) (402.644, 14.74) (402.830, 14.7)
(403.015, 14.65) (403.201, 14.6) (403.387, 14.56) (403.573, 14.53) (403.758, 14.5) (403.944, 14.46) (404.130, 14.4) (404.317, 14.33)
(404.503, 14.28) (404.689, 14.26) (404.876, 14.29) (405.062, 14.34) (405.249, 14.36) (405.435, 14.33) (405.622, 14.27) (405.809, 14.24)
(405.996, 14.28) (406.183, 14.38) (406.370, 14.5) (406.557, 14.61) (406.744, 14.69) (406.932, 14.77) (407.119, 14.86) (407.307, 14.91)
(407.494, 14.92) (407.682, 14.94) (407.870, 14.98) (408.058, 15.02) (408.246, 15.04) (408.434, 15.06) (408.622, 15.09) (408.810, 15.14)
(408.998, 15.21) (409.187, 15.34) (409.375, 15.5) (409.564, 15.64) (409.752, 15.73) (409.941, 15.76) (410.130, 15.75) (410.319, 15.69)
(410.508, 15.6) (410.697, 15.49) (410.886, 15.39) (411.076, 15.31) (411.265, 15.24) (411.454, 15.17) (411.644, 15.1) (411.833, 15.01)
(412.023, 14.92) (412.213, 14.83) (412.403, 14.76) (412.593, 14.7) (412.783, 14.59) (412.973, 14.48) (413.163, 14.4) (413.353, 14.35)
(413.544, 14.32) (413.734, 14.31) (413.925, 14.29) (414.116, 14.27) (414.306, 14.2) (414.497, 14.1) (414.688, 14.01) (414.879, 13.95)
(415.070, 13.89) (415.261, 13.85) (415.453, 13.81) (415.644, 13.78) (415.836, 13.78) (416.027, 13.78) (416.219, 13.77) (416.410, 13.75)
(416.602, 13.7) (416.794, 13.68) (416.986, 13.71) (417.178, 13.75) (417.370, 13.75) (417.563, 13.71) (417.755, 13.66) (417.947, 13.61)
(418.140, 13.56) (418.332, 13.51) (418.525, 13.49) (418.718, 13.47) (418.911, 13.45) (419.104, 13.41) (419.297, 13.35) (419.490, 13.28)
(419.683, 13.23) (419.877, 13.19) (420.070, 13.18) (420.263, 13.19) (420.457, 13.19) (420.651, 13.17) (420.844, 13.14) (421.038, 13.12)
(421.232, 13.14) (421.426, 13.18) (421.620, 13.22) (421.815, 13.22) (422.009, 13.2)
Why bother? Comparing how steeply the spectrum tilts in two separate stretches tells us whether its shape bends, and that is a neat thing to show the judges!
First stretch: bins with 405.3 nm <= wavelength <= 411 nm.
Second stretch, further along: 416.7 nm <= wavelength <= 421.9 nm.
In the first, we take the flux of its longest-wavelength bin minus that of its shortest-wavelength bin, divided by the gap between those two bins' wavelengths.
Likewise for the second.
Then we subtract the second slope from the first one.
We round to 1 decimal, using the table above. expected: 0.3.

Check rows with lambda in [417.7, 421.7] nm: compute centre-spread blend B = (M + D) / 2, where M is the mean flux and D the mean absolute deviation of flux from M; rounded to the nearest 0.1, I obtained 6.7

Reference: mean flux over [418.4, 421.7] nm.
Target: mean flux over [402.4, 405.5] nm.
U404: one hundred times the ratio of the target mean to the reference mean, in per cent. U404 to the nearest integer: 109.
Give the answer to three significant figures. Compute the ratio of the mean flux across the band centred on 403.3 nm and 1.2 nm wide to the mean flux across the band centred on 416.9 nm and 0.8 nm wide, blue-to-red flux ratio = 1.06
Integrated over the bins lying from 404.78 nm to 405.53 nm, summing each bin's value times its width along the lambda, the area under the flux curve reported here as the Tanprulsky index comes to 10.7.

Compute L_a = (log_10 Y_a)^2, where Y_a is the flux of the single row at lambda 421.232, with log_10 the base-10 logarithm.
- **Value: 1.25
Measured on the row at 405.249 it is 1.34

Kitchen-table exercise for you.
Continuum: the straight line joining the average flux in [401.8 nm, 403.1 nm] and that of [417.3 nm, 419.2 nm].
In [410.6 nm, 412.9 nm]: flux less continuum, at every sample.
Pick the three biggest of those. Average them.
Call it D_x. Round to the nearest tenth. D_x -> 1.3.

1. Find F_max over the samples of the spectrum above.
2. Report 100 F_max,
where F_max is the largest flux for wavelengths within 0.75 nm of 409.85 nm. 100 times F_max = 1576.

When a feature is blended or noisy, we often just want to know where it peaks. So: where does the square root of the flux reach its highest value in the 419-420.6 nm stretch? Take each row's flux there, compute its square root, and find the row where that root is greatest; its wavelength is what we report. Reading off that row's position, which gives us 419.104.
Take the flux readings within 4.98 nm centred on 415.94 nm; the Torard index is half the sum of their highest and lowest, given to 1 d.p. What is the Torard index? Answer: 13.9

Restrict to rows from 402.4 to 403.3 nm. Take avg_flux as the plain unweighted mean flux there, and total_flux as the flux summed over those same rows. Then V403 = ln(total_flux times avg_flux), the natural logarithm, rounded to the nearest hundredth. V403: 6.98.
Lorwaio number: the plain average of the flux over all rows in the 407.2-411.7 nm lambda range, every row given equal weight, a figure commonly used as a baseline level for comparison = 15.3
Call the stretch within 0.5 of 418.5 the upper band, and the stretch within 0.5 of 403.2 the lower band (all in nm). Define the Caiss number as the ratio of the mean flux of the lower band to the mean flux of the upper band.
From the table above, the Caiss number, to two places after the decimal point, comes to 1.08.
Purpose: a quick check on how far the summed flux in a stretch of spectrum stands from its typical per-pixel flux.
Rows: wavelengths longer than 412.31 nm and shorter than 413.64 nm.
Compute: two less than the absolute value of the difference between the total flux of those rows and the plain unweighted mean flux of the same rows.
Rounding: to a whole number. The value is 85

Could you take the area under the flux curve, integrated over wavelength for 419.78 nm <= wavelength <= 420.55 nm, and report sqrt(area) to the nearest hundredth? 3.19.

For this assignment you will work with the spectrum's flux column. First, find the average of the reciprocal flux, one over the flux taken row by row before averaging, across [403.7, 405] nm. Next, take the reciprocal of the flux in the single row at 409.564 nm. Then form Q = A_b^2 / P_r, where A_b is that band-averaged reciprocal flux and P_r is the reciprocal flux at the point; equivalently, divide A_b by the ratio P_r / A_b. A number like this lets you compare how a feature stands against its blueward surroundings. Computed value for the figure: 0.0759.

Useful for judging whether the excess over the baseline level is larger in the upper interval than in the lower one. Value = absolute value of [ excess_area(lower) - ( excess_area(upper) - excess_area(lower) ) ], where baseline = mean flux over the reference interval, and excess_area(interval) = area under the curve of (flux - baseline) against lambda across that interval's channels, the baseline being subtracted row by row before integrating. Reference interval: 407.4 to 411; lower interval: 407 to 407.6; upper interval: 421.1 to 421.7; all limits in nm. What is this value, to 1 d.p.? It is 0.8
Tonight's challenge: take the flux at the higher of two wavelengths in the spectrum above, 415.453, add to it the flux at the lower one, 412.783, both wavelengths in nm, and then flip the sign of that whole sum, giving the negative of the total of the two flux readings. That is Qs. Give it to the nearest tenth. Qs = -28.4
